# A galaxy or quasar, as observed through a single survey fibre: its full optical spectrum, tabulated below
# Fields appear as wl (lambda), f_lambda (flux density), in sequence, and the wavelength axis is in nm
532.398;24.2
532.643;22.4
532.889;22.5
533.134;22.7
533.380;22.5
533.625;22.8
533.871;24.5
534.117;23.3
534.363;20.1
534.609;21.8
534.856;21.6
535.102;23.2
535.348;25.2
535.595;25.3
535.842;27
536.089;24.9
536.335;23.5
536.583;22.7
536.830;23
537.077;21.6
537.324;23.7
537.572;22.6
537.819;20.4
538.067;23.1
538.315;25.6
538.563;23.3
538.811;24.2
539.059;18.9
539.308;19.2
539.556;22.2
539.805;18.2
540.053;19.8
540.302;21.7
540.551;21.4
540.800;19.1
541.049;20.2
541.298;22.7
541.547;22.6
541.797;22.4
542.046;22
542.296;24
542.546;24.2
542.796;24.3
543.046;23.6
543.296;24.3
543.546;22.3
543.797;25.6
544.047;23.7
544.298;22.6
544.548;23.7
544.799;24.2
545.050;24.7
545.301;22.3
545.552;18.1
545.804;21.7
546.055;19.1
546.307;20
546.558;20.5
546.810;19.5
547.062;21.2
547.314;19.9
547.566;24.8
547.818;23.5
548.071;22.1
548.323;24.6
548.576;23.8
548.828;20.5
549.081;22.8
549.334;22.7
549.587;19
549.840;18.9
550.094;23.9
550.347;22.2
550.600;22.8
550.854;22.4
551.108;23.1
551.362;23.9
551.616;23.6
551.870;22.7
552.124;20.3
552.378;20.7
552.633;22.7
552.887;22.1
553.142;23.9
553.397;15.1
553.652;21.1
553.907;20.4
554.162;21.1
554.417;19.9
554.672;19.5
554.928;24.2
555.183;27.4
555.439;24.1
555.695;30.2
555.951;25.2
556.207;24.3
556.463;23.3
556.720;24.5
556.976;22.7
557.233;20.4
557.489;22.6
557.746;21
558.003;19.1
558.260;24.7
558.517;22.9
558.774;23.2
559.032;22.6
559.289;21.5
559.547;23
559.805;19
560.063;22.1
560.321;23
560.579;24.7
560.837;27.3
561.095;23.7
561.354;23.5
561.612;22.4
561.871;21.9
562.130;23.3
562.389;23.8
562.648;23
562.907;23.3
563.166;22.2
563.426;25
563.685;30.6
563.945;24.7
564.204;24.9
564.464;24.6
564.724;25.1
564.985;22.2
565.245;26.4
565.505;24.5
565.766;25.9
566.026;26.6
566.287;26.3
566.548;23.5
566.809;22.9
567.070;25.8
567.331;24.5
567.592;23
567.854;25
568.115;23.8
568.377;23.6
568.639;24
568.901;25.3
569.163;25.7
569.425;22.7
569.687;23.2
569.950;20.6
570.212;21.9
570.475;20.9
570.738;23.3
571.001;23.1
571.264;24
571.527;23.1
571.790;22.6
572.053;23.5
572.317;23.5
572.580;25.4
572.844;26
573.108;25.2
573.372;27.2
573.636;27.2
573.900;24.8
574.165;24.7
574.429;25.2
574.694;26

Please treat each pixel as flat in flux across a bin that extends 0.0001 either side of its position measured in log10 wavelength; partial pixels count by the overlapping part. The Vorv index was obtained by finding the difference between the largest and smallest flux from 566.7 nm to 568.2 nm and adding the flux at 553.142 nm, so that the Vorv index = 26.8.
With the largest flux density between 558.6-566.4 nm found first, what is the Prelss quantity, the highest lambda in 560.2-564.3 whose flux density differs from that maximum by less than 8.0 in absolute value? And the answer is 564.204 nm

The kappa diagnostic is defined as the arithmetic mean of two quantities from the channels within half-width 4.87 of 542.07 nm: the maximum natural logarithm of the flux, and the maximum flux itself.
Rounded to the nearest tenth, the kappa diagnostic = 14.4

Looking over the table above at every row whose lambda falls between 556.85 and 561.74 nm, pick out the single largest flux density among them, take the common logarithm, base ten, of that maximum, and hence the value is 1.44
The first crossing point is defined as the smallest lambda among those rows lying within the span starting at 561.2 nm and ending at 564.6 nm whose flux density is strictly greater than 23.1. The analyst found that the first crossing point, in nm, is 561.354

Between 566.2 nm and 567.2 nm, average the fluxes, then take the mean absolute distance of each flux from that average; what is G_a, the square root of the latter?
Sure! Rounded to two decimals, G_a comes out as 1.19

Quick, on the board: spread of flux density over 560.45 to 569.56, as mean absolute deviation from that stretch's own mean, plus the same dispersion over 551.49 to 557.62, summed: 3.4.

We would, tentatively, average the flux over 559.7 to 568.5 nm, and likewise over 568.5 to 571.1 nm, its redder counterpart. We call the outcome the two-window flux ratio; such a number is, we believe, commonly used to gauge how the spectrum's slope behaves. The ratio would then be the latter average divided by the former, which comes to 0.95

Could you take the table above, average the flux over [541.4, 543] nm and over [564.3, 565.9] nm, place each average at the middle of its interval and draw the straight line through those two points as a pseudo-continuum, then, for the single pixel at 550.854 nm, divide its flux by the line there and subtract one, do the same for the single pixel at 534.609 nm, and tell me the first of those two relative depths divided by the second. 1.4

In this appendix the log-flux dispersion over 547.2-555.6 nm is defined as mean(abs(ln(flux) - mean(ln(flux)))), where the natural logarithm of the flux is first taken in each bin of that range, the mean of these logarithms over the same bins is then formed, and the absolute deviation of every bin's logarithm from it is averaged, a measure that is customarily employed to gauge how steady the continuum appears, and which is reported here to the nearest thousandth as 0.083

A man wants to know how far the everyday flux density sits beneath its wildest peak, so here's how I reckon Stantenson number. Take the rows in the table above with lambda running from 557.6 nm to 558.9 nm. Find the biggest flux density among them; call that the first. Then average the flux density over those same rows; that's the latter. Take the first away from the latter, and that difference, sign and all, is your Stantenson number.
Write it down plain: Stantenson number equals -2.5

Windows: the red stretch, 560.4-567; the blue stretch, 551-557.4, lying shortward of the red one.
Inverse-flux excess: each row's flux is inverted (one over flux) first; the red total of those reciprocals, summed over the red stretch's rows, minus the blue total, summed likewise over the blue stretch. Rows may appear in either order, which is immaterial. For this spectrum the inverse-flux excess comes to -0.10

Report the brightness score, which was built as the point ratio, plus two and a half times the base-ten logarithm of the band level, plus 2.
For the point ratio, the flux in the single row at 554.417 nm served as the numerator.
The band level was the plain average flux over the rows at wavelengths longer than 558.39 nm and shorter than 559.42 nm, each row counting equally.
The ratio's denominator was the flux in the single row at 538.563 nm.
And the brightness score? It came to 6.24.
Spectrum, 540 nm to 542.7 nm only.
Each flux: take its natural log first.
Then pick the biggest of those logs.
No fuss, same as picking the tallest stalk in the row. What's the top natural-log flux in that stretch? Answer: 3.19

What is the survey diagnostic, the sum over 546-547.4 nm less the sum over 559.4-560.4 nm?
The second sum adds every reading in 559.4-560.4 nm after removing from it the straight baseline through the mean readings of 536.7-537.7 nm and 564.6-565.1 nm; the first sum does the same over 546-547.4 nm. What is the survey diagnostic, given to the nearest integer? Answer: -11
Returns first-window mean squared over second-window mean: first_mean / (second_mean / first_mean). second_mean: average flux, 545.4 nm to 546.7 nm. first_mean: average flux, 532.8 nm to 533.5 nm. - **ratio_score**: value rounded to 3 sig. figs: 25.6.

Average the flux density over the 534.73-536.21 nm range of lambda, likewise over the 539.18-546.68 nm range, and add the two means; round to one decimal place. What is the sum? 46.5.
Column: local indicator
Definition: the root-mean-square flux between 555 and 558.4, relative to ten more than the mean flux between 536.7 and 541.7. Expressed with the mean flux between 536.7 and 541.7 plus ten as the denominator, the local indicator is 0.757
